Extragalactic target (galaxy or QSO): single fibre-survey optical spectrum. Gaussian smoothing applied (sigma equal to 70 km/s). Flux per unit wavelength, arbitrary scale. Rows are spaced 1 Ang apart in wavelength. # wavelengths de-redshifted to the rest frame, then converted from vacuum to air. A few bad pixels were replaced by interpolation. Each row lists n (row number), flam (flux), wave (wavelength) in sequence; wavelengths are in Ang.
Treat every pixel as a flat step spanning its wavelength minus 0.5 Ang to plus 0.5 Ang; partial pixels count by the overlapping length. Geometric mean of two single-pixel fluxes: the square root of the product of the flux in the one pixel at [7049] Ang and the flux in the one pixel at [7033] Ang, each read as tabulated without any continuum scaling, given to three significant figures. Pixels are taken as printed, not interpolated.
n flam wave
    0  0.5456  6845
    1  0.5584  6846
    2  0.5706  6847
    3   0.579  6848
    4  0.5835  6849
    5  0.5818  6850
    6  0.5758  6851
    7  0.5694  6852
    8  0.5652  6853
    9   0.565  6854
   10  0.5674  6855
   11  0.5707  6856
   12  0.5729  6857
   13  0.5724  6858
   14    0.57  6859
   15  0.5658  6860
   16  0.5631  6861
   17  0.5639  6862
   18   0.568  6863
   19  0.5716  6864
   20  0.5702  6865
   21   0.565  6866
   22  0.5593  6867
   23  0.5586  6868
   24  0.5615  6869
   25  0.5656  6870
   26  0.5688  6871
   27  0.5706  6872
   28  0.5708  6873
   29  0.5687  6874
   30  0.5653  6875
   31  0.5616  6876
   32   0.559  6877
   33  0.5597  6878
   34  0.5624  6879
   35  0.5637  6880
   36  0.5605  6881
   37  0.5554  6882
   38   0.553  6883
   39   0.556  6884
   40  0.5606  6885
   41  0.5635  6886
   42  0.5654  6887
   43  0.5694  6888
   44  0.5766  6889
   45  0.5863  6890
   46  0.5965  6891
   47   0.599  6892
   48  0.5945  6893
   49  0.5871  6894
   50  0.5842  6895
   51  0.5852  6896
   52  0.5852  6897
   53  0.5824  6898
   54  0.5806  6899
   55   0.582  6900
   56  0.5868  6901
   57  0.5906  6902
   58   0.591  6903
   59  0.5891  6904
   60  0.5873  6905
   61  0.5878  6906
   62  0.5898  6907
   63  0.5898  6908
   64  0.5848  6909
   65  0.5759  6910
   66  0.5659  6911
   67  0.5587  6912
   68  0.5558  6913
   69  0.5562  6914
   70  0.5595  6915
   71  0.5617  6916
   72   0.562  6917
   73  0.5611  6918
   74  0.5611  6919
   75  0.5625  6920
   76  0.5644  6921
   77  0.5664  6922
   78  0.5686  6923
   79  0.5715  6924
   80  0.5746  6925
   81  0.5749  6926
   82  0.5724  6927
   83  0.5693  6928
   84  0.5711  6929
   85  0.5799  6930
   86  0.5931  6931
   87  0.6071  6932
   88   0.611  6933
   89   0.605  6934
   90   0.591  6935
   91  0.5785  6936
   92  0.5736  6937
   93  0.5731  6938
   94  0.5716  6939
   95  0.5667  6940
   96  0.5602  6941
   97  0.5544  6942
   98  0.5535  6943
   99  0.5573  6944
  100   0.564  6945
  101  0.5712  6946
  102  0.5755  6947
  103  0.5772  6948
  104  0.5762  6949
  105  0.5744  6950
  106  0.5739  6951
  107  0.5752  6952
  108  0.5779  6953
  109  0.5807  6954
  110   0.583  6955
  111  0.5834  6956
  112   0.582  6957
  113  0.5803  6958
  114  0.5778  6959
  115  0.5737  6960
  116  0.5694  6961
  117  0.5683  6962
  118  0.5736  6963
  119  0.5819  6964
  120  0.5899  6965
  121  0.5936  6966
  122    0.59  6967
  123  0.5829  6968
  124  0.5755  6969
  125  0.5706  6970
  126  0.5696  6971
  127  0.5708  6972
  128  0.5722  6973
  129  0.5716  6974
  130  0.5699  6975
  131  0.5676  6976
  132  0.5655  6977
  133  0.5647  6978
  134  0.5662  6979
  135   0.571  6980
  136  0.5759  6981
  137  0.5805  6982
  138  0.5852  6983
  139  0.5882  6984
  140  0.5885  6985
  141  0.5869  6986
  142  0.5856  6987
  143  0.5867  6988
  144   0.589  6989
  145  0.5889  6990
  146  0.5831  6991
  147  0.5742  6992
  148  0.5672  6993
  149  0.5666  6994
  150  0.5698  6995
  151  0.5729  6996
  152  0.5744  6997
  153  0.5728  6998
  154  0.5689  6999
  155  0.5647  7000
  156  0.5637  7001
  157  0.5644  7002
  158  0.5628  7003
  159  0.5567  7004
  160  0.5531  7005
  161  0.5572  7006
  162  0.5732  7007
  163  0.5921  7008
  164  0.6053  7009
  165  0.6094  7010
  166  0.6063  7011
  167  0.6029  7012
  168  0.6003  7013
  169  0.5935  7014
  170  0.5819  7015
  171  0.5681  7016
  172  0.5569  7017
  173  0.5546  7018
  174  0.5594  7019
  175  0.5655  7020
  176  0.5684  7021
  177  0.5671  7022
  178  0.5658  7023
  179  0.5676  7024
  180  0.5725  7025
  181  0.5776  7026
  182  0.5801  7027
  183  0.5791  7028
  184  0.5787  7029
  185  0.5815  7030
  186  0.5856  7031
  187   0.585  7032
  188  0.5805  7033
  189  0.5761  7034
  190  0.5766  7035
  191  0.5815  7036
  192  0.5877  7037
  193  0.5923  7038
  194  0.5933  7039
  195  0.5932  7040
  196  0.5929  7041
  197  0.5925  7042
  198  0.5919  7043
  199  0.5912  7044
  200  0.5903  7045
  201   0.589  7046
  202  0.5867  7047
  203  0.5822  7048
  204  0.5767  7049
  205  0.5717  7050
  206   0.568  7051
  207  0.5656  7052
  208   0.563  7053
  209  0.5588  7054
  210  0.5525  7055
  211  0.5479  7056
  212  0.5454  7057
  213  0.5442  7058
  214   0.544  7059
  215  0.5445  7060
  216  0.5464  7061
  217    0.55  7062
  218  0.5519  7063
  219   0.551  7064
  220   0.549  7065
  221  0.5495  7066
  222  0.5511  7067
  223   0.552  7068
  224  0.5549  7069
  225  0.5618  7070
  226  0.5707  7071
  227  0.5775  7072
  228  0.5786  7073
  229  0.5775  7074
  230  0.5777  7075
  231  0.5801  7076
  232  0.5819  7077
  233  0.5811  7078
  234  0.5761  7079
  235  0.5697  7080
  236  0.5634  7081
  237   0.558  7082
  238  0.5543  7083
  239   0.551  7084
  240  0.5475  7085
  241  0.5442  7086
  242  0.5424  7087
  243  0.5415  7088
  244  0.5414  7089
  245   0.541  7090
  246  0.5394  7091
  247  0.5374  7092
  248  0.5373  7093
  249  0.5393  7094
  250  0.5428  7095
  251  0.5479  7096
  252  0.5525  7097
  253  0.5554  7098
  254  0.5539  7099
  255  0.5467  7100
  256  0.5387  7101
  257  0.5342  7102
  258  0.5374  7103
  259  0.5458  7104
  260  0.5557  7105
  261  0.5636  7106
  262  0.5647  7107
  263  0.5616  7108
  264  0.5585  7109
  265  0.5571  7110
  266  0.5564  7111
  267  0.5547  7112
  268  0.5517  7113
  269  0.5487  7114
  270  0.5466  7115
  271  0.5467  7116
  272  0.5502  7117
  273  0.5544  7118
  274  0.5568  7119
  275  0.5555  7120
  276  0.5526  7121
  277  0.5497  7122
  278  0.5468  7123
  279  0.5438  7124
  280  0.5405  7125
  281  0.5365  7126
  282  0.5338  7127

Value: 0.579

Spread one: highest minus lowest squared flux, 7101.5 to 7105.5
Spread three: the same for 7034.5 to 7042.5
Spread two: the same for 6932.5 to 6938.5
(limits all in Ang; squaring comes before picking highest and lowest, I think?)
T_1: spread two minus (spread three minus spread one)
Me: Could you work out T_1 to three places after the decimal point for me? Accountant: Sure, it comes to 0.049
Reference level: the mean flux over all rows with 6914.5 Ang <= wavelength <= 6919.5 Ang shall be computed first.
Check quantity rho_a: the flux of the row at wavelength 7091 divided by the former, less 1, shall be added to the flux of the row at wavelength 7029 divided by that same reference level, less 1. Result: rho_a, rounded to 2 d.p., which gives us -0.01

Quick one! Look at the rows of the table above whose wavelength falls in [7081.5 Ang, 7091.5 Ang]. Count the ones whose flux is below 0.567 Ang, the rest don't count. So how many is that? 10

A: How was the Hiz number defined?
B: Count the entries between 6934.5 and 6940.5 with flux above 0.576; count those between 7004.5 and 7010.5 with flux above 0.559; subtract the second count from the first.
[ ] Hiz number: -2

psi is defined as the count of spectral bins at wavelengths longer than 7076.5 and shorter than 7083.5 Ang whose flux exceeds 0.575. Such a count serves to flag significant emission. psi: 3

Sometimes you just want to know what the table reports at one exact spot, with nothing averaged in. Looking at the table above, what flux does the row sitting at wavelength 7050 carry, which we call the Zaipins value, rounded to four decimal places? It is 0.5717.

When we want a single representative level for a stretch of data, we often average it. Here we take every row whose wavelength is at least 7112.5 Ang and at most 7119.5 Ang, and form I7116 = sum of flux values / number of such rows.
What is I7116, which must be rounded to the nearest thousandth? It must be 0.551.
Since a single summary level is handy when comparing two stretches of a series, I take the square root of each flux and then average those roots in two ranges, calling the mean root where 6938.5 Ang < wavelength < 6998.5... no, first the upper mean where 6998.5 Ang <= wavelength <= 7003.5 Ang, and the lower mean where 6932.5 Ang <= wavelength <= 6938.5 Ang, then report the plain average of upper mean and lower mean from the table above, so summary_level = 0.759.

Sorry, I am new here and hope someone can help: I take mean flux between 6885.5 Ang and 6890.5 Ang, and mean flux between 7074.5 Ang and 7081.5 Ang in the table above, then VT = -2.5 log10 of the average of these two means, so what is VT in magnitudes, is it 0.603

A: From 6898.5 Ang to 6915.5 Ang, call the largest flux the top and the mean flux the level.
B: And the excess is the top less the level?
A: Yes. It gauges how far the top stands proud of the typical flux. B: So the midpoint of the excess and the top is 0.302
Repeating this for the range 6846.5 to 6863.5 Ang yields 0.298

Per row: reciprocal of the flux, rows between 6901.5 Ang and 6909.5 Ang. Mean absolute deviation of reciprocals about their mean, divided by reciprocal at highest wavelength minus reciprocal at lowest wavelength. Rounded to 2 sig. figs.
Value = 0.28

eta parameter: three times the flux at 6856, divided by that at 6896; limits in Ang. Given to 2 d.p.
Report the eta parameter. 2.93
